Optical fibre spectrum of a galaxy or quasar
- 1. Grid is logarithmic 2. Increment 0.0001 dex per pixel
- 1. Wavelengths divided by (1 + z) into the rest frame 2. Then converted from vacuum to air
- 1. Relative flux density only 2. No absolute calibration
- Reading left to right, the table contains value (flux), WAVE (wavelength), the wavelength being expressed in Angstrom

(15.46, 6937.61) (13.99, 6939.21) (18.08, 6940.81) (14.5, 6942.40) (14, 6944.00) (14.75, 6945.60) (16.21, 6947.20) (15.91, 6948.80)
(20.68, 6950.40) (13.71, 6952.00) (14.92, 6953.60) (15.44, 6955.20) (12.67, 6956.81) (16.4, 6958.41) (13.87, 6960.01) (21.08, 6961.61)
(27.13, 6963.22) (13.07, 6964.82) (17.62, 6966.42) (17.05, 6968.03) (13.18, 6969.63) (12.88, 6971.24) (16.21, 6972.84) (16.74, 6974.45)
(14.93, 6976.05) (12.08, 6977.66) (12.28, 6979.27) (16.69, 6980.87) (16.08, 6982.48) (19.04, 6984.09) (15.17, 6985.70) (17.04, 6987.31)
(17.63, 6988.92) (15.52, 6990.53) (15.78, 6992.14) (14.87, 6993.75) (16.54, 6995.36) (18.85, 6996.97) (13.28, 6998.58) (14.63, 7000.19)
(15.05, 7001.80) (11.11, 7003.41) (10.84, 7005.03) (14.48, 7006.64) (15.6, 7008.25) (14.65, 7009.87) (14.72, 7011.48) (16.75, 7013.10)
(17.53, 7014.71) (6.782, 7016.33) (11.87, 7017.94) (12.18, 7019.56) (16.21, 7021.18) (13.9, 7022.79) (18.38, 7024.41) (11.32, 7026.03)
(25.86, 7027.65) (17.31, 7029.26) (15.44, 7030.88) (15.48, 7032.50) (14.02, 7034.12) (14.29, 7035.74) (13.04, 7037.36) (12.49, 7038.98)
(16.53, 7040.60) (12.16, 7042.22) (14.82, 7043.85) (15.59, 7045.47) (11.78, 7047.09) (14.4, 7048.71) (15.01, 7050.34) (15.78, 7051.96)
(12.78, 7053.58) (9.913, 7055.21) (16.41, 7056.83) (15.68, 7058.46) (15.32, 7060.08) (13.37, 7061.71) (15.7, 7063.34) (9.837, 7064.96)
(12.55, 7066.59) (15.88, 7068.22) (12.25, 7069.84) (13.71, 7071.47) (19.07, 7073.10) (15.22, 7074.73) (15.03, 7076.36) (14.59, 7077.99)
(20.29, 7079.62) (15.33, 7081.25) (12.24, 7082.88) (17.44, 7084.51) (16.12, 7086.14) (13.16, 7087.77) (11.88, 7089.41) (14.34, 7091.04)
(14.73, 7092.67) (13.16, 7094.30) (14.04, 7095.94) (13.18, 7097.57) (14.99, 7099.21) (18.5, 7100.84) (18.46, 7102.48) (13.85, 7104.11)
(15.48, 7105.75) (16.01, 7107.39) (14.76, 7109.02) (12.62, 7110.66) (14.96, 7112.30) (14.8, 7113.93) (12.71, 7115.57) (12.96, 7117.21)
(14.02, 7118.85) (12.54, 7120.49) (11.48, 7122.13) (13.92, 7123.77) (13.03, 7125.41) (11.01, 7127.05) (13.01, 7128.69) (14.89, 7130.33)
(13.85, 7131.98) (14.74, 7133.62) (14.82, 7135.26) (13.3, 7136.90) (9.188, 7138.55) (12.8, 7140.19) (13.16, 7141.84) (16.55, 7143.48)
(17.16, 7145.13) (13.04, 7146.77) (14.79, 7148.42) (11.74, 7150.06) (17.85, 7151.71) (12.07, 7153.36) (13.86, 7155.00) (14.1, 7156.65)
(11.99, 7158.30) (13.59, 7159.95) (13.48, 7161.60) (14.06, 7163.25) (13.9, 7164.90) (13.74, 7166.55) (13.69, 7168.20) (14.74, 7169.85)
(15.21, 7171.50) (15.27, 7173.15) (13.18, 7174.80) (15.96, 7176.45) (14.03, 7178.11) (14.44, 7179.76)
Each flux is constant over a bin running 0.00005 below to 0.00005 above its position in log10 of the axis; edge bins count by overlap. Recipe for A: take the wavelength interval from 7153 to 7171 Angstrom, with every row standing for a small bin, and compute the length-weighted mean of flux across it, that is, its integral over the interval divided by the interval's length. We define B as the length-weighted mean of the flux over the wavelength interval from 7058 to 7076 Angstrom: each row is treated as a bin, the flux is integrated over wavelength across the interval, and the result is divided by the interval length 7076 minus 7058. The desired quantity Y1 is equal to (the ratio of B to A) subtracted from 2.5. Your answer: 1.44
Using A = 13.6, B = 14.4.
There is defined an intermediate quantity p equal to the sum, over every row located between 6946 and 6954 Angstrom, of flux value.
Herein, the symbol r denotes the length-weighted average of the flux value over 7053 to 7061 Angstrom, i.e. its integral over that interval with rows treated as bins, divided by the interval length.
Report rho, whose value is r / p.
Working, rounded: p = 81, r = 14.0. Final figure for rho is 0.172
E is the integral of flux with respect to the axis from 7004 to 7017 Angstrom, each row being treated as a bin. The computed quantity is 181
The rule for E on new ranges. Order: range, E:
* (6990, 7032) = 629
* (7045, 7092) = 682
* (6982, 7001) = 308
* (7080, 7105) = 372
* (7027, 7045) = 279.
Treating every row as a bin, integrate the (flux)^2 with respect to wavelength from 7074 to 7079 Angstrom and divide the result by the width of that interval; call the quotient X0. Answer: 231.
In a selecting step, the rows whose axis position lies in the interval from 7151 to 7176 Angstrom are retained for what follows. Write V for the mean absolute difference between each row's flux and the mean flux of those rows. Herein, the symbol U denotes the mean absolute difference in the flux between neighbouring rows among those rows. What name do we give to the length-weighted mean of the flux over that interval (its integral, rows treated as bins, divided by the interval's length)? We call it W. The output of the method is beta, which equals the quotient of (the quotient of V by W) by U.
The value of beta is 0.057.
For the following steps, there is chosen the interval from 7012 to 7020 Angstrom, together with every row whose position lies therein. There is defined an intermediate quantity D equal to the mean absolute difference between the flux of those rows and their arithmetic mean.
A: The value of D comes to 3.3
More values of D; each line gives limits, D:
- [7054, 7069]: 2.2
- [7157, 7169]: 0.4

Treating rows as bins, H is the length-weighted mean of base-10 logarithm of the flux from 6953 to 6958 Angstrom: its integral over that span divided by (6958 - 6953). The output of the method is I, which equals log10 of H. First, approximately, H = 1.158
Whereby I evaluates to 0.064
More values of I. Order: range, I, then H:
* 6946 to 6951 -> 0.091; 1.233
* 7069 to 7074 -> 0.068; 1.170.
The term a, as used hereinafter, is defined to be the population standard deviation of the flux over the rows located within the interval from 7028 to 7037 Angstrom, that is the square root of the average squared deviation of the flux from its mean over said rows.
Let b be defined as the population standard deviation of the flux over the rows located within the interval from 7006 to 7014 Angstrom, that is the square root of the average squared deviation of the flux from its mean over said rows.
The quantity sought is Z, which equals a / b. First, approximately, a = 1.2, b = 0.8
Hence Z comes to 1.4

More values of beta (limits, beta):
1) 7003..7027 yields 0.058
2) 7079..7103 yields 0.061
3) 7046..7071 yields 0.051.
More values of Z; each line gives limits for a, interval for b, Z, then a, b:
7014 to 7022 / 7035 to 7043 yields 2.4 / 3.8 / 1.6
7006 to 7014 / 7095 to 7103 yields 0.4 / 0.8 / 2.2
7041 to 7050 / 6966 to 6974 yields 0.8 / 1.5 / 2.0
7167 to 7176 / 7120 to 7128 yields 0.8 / 0.8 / 1.0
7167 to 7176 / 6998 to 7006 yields 0.5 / 0.8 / 1.7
